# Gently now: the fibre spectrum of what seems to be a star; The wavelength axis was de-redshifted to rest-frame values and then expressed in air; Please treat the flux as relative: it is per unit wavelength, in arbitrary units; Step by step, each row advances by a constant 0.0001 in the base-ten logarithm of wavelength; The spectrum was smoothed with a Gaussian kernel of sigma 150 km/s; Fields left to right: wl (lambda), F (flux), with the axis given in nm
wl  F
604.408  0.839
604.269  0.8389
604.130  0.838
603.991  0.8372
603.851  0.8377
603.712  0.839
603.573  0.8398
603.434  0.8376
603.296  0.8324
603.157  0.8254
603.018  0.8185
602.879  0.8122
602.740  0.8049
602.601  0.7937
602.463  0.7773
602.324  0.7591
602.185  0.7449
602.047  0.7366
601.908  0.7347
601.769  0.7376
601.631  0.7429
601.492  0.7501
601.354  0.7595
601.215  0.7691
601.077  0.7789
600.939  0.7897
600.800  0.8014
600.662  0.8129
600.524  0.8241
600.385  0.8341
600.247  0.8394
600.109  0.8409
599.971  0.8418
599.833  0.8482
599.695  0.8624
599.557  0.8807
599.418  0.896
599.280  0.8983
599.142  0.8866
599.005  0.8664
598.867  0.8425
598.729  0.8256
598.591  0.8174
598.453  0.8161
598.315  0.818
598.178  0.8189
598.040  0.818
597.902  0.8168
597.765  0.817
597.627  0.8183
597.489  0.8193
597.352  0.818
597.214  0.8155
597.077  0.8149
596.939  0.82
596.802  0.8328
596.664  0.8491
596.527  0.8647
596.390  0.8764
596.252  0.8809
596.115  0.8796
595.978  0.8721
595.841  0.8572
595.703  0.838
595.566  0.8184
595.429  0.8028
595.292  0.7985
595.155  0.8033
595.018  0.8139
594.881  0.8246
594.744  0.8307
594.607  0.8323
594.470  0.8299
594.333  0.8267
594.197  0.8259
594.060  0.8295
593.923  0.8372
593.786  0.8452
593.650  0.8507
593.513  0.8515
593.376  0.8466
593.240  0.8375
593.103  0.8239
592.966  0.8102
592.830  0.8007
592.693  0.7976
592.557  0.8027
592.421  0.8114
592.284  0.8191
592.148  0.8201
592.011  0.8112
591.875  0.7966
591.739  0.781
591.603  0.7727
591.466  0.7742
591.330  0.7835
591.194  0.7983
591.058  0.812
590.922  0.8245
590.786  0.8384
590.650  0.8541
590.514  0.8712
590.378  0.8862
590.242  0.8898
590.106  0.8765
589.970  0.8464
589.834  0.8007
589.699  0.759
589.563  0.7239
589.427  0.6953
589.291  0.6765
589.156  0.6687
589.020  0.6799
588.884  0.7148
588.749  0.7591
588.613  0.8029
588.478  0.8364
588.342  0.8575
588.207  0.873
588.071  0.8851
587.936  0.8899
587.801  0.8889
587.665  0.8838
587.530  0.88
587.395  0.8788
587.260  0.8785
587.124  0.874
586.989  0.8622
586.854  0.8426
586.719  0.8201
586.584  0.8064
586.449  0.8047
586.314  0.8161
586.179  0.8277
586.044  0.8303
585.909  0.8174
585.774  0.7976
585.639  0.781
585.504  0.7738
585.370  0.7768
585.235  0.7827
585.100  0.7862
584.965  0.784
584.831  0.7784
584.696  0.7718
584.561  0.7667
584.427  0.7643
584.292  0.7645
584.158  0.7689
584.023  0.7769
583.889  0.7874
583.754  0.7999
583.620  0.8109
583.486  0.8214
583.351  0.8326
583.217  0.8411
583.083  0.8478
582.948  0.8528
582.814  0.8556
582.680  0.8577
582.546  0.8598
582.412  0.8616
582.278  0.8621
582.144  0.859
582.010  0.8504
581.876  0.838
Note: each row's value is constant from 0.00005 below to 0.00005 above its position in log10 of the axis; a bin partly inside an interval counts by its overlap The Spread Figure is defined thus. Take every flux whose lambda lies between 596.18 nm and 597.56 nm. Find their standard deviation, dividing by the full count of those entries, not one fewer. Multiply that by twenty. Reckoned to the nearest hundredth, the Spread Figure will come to 0.50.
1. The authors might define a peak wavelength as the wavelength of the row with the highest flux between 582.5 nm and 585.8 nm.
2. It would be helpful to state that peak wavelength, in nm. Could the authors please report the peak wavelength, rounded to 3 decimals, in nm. 582.546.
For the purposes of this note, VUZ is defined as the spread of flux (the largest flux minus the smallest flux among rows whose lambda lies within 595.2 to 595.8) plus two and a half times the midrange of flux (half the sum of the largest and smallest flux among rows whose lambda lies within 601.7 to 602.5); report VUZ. 1.93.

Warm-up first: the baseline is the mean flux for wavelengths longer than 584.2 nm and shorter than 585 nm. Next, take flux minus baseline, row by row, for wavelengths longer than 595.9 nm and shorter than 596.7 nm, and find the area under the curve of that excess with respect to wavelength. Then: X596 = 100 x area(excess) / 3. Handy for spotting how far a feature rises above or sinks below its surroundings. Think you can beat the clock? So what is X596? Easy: 2.7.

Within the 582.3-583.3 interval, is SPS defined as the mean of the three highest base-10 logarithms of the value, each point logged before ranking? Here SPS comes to -0.066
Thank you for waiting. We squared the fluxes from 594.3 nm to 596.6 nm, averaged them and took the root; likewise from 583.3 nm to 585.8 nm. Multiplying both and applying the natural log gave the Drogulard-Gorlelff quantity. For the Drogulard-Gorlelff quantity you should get -0.417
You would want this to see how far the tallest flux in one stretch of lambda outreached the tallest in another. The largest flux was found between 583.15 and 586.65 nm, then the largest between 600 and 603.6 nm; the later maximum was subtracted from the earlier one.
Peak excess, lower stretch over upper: 0.000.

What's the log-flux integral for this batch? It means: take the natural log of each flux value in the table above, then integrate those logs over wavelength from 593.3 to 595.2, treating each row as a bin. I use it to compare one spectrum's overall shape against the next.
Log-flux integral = -0.35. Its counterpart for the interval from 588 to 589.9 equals -0.51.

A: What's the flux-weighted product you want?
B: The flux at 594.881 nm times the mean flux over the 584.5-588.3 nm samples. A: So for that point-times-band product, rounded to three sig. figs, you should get 0.682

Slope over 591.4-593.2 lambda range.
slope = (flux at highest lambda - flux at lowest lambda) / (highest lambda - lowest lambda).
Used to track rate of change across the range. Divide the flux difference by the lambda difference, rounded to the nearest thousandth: 0.030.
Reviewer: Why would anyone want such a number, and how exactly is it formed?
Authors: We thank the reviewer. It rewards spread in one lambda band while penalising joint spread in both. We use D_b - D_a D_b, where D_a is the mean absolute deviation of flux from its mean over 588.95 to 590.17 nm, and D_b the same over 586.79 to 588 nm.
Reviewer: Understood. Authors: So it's 0.010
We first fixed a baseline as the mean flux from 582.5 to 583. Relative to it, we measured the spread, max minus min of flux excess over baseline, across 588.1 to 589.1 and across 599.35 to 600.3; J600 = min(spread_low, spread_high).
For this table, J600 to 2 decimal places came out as 0.06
